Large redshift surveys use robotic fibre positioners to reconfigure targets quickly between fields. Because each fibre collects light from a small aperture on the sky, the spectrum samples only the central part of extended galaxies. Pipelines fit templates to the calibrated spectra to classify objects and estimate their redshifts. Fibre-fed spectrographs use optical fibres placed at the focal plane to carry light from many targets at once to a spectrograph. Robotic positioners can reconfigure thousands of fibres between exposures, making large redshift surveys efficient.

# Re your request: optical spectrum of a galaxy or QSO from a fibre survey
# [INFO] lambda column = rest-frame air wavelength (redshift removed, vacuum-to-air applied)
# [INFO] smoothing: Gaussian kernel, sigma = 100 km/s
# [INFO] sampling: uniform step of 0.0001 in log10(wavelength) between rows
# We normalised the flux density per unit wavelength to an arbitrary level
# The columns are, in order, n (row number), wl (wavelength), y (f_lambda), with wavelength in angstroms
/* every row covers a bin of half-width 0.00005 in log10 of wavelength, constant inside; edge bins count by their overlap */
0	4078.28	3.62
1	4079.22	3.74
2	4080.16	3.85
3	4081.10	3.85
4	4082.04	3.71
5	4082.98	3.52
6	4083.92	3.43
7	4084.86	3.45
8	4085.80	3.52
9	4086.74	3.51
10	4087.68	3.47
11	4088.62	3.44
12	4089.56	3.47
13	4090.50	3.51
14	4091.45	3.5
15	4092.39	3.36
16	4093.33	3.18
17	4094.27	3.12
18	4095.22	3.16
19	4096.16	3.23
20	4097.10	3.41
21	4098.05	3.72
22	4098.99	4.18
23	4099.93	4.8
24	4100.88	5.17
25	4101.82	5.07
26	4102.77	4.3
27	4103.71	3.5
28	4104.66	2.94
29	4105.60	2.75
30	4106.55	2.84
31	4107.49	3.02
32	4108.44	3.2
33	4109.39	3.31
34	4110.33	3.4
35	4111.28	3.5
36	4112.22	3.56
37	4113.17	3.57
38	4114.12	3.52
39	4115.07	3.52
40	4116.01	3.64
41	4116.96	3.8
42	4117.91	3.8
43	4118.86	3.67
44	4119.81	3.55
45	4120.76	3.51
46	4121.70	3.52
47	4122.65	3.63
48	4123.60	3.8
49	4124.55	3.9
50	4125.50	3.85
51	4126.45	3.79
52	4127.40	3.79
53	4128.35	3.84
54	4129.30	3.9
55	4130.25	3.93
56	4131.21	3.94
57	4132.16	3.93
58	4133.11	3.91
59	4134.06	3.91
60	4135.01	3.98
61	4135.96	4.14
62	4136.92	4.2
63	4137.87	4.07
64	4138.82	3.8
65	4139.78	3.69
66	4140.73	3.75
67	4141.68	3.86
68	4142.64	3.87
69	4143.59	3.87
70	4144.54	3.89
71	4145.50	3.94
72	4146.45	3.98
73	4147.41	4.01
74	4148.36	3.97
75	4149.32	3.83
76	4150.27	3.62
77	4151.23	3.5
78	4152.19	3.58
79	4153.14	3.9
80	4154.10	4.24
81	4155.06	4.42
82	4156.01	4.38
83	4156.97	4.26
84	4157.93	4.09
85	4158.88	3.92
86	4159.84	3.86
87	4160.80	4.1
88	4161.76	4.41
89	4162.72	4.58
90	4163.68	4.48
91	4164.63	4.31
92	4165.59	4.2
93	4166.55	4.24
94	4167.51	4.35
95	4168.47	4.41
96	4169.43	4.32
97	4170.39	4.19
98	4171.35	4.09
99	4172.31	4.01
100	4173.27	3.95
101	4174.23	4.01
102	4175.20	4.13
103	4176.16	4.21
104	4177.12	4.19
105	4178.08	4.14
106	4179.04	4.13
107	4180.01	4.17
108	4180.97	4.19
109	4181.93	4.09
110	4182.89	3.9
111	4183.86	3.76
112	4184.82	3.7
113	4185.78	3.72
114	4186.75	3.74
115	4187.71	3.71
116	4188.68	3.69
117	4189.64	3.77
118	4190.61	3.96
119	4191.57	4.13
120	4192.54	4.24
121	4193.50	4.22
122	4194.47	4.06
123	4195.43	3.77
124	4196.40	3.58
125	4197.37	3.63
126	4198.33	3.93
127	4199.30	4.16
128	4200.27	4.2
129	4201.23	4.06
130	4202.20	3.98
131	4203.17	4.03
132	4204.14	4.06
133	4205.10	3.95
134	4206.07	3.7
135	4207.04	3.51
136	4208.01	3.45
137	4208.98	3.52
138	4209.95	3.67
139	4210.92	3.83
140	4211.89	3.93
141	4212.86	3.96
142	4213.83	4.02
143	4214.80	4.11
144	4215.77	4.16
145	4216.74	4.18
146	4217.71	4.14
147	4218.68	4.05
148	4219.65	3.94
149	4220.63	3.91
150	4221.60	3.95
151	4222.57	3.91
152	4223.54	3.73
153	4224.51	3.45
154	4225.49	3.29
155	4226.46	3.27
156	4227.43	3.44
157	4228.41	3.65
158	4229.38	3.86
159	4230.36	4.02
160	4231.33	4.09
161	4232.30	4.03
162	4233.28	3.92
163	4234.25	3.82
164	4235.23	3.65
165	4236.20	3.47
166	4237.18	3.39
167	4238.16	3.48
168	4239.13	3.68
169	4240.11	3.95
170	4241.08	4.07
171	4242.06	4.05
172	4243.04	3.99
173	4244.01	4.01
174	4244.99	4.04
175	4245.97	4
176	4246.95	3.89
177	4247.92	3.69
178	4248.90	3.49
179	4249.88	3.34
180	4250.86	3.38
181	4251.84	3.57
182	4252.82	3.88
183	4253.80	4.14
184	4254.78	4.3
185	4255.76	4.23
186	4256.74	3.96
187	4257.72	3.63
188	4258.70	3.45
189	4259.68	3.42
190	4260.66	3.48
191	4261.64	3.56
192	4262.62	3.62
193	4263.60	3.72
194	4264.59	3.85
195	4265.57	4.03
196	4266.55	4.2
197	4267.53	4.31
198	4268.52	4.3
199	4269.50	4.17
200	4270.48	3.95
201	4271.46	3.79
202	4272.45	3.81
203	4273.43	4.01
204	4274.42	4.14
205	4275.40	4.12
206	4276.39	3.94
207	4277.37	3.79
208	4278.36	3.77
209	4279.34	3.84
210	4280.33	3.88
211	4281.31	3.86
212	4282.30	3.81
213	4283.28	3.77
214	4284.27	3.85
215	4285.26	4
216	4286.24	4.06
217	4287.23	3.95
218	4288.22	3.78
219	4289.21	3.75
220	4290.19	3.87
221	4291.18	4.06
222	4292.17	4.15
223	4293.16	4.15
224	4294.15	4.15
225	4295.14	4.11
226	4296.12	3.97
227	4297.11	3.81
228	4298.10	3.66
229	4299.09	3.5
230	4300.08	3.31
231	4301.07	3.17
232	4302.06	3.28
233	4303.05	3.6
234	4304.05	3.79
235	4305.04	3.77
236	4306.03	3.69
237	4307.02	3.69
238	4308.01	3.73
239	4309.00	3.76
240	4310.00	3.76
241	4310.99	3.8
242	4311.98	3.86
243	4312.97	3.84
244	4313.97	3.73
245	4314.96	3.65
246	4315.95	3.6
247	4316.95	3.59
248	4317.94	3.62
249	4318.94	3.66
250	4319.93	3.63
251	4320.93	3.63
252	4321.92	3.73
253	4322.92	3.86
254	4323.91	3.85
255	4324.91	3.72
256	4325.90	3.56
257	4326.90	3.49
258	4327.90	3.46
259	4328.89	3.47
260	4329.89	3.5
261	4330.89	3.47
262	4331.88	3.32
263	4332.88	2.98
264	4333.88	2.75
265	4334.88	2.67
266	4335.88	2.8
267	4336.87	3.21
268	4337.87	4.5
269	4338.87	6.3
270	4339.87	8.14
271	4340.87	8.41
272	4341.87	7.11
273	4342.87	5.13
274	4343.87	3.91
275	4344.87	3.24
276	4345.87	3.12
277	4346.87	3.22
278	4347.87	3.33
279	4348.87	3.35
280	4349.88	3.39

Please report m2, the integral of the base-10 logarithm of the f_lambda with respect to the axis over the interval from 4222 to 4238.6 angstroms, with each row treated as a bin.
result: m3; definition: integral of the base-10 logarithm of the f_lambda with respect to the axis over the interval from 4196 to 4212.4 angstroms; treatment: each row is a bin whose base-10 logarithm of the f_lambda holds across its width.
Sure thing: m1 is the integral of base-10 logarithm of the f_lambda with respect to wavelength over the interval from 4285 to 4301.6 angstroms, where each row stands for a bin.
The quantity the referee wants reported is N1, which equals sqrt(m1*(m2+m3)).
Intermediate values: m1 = 9.7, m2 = 9.4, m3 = 9.6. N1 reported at 13.5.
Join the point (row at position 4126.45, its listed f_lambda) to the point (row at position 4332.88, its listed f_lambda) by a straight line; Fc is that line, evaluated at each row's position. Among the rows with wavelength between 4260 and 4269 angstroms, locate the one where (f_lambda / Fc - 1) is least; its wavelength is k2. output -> 4260.66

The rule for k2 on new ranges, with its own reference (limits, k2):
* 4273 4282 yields 4278.36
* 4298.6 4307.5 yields 4301.07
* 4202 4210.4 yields 4208.01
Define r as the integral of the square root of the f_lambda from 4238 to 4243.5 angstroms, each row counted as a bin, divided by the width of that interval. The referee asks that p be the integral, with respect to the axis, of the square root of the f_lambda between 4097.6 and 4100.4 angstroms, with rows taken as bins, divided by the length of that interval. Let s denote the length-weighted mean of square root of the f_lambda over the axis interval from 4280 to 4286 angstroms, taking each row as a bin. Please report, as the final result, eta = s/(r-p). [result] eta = -22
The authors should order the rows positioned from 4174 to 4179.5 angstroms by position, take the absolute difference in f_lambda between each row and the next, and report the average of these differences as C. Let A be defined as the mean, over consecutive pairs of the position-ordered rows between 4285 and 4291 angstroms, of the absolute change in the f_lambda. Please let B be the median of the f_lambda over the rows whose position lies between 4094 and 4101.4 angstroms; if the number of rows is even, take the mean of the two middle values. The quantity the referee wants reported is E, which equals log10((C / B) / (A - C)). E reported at -0.4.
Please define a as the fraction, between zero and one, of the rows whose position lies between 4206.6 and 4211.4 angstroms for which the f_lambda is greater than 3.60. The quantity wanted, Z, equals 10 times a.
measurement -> 4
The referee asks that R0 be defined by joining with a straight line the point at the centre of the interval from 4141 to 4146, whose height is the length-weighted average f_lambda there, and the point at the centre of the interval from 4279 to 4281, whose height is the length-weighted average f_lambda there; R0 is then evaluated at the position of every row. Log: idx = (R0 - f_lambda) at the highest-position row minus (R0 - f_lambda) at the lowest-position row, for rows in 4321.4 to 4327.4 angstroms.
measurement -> 0.24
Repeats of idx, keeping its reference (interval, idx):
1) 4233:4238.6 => 0.44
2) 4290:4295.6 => -0.24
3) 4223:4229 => 0.08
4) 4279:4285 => -0.01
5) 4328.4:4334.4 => 0.72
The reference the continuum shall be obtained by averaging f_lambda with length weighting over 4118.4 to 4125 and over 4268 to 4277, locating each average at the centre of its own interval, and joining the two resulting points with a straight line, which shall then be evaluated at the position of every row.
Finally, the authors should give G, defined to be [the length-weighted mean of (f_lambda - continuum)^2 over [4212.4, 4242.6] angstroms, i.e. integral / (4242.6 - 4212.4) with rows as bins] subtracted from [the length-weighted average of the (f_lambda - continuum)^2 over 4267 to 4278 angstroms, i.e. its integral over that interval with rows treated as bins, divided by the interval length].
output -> -0.05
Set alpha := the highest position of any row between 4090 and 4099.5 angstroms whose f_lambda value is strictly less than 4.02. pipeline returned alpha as 4098.05 angstroms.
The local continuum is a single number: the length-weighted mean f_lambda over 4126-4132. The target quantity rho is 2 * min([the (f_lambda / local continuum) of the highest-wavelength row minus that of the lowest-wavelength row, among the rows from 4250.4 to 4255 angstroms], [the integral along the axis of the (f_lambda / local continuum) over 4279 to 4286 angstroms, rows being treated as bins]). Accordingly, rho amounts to 0.5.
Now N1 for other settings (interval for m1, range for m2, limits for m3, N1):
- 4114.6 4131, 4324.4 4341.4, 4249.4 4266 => 13.5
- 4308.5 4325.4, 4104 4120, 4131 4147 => 13.2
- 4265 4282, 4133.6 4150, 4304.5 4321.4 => 14.1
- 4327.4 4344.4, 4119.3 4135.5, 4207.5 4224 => 14.1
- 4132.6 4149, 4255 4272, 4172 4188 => 13.8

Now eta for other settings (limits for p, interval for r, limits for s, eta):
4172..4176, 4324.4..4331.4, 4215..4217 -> -16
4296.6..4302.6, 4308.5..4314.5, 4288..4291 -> 22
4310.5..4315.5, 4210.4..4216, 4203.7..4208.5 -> 36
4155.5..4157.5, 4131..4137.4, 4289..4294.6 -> -26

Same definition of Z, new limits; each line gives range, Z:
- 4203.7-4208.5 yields 6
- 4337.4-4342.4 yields 10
